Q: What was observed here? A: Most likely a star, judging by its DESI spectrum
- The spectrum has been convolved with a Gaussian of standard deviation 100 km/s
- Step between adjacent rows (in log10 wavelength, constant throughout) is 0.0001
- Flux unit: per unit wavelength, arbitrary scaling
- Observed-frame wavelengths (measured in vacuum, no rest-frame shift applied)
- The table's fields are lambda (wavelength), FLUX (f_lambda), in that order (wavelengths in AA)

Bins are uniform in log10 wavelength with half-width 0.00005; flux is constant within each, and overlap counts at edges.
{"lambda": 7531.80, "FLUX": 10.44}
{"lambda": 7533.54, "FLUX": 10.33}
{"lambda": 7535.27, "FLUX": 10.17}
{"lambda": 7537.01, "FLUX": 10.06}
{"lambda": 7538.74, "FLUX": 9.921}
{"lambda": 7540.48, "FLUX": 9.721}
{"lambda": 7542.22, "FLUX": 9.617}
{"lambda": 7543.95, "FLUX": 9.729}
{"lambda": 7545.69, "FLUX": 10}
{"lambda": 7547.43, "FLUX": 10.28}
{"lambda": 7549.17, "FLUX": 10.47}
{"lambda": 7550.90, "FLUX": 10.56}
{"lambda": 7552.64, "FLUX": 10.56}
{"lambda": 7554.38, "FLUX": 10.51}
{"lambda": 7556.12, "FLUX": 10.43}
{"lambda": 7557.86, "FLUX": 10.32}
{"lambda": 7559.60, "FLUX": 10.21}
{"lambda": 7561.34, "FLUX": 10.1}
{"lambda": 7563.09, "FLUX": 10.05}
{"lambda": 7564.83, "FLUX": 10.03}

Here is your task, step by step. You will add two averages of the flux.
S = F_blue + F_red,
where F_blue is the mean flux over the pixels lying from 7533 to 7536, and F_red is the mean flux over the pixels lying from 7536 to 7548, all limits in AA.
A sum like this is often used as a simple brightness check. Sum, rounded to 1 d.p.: 20.2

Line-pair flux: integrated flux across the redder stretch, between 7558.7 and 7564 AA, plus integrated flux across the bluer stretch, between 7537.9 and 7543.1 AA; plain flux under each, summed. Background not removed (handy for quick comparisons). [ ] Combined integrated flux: 104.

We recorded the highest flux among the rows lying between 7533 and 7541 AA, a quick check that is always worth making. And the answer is 10.33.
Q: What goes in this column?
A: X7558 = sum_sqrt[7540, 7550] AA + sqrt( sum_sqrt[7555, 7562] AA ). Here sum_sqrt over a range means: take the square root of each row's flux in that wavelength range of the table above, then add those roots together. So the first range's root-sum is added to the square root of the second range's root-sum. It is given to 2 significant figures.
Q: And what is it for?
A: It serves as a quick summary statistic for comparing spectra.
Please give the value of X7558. 23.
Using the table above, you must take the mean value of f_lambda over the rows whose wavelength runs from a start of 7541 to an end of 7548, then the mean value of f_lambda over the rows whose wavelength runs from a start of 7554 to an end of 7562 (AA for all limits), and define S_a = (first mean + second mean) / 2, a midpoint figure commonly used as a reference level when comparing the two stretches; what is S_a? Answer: 10.1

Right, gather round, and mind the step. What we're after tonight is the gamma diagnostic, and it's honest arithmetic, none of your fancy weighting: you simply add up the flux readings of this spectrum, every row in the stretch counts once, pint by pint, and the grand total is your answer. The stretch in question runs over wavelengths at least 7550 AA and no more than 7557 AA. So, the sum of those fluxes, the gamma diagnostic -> 42.1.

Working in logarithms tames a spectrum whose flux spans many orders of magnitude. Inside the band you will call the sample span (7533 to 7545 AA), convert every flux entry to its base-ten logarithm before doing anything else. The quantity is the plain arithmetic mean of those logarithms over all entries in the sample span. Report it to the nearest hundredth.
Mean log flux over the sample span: 1.00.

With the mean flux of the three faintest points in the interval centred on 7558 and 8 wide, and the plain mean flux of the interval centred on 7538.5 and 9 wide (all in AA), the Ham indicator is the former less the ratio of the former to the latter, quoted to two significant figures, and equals 9.2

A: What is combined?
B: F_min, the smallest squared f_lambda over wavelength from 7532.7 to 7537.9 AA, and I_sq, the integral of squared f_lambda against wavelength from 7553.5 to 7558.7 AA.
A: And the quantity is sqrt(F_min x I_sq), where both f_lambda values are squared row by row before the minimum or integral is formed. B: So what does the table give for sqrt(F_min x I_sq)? 239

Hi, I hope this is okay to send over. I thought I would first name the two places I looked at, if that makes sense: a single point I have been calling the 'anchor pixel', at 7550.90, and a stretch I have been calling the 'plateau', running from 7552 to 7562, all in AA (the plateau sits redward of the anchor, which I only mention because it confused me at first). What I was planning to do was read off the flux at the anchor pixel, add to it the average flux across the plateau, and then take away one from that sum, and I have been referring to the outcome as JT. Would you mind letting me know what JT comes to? 19.9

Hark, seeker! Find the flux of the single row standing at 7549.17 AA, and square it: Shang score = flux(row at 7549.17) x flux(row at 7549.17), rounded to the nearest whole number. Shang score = 110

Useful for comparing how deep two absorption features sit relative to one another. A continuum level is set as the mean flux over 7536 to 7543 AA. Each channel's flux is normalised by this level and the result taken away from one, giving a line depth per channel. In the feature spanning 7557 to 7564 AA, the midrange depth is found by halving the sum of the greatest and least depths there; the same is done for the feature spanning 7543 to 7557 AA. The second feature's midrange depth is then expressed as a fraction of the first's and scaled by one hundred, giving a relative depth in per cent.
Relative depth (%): 89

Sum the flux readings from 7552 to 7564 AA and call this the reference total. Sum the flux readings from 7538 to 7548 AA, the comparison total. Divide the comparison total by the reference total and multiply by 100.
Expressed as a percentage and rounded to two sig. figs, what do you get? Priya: 82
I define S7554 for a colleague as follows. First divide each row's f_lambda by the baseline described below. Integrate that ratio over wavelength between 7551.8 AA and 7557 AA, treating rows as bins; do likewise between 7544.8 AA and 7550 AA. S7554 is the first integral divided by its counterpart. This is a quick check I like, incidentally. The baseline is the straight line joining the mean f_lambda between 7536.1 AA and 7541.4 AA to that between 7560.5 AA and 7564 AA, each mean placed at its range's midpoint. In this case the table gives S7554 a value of 1.02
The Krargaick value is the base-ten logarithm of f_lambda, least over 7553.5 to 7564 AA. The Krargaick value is 1.00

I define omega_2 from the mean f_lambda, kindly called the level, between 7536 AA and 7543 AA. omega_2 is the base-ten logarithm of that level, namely 0.99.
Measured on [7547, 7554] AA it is 1.02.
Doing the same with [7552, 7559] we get 1.02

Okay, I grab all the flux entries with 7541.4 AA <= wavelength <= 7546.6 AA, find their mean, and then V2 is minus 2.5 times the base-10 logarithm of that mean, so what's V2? -2.48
